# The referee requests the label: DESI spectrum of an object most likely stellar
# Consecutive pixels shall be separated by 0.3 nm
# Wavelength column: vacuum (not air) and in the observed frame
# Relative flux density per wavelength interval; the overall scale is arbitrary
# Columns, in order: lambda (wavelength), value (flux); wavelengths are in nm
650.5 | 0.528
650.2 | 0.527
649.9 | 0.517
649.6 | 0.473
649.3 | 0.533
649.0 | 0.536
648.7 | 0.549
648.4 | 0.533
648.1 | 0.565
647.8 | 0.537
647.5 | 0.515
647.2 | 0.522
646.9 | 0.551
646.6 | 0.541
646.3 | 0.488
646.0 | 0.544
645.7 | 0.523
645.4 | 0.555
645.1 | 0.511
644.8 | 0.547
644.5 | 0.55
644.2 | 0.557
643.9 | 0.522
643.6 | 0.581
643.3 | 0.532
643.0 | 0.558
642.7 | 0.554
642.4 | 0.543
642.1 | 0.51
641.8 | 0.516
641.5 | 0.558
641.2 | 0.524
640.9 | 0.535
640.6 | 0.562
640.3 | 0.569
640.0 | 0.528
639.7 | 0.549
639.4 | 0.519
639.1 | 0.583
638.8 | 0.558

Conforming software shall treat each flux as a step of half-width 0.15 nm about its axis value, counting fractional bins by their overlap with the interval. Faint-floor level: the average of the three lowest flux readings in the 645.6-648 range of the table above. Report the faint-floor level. 0.508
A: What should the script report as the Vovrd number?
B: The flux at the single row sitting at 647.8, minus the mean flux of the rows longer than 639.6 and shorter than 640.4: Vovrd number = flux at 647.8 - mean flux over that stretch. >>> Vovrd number -0.01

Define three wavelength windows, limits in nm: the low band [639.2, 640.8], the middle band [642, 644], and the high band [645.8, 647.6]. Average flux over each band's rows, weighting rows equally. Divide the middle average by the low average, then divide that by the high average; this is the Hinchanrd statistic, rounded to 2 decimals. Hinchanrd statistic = 1.89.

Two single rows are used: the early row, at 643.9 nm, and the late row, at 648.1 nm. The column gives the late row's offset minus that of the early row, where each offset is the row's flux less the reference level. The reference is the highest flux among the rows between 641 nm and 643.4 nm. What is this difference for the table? 0.043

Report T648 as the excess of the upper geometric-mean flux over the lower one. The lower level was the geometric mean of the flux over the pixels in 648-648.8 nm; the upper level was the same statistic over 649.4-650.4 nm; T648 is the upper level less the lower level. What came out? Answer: -0.04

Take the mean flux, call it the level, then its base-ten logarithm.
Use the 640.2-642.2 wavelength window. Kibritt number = -0.268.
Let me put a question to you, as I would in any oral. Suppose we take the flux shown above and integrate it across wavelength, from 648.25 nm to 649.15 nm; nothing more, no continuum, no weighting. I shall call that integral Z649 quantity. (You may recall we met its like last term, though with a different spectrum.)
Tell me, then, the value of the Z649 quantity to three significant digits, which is 0.485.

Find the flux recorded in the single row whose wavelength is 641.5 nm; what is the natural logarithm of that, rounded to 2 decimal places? -0.58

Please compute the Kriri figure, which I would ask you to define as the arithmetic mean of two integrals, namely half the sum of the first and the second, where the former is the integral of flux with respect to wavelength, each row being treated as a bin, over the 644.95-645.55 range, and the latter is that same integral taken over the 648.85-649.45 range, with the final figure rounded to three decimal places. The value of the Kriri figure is 0.320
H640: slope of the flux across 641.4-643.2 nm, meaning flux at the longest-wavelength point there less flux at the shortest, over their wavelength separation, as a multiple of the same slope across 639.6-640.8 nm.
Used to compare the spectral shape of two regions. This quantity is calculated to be 0.0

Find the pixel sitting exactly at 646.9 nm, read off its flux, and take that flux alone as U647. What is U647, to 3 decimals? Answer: 0.551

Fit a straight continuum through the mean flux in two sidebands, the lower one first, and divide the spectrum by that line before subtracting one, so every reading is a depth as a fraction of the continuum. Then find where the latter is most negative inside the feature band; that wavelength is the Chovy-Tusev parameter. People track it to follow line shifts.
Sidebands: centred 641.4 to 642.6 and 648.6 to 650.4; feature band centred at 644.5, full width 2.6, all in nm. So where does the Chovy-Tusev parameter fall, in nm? 645.1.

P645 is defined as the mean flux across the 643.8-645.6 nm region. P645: 0.540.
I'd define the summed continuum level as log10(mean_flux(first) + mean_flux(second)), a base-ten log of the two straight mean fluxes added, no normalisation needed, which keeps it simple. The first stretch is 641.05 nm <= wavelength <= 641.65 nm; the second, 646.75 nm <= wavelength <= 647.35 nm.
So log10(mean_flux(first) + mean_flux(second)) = 0.032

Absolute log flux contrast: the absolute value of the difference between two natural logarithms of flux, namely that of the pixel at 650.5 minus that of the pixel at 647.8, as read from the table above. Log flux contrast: 0.02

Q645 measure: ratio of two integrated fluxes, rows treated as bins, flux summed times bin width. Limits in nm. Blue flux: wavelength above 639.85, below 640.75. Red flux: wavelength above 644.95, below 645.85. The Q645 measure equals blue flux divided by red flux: 1.04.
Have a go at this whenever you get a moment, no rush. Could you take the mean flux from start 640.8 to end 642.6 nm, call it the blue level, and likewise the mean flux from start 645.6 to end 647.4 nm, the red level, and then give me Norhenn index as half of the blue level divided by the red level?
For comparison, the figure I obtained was 0.503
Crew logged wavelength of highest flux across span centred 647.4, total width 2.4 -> 648.1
